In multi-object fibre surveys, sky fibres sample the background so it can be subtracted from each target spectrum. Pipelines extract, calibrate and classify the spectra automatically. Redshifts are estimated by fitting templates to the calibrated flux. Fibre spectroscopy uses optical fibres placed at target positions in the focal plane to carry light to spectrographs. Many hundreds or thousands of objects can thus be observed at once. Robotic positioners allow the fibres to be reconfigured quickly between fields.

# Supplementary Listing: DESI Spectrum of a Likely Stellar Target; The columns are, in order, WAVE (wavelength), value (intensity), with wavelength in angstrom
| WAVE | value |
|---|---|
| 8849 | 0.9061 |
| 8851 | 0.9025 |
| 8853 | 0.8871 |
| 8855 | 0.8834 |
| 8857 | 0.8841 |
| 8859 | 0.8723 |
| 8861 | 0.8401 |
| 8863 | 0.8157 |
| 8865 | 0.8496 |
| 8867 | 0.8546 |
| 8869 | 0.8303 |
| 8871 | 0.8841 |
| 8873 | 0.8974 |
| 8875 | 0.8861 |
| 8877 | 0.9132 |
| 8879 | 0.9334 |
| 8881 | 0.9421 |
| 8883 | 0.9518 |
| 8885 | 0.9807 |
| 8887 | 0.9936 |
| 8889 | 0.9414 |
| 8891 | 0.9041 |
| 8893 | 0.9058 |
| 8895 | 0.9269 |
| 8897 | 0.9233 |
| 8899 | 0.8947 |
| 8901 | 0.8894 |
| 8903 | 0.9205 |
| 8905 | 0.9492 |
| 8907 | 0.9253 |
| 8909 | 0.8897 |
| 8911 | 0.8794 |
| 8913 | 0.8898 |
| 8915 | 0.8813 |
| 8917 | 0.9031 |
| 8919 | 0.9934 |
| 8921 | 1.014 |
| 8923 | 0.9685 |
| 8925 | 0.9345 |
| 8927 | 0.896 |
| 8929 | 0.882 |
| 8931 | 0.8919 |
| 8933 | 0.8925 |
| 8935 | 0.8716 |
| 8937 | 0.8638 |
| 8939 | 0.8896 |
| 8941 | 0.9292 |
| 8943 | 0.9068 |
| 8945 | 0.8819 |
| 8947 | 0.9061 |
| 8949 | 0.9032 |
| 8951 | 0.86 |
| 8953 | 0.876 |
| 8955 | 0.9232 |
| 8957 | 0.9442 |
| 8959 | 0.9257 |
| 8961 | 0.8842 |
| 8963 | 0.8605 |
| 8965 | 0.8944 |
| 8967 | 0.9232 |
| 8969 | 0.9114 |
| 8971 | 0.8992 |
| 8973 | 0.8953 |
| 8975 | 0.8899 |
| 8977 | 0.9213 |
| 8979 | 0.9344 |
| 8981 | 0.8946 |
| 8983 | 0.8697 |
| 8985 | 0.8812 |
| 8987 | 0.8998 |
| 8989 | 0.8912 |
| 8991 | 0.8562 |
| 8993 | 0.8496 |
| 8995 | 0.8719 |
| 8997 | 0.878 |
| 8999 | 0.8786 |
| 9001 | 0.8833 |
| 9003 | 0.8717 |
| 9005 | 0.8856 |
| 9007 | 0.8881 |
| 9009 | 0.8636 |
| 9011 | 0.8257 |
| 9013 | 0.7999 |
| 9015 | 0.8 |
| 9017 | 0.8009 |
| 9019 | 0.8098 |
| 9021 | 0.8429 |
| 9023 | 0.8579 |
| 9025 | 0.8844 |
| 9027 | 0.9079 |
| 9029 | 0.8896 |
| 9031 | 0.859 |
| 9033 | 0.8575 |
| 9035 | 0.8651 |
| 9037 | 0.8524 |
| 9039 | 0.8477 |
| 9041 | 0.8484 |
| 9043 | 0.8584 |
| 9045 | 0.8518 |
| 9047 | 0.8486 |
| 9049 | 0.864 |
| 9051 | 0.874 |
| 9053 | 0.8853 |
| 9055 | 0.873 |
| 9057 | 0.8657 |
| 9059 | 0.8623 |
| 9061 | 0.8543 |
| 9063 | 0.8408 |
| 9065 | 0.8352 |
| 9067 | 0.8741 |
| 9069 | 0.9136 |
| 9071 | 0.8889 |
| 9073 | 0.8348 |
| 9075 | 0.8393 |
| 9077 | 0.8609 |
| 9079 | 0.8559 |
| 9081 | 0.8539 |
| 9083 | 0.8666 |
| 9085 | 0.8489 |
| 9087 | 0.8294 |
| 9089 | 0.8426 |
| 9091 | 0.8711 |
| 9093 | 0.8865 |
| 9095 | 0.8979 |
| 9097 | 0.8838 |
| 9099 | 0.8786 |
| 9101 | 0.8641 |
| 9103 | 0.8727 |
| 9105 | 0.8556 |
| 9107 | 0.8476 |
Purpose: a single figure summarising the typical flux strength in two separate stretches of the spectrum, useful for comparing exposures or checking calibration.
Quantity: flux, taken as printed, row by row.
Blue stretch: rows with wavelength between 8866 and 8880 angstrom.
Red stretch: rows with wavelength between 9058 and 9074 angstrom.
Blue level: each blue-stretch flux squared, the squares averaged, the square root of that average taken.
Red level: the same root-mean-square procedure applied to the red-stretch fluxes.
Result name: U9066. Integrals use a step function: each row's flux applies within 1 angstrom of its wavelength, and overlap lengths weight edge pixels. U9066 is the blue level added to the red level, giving 1.75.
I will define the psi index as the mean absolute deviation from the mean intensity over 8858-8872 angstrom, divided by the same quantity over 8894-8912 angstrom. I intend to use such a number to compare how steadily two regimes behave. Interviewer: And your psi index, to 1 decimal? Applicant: 0.9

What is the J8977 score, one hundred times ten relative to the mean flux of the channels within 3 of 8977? 1093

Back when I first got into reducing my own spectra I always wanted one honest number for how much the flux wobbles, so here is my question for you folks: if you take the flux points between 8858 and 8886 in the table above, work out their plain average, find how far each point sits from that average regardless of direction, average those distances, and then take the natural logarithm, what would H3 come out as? -3.21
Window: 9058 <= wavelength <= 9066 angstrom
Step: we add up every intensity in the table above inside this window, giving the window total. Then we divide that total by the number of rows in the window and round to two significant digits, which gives 0.85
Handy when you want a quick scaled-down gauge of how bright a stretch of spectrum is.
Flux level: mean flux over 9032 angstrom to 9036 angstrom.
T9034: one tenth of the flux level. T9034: 0.0861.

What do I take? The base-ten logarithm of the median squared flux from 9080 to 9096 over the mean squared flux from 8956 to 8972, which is -0.045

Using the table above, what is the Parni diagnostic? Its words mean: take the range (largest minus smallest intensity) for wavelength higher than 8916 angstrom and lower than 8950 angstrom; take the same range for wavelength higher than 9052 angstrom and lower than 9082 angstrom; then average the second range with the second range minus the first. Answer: 0.004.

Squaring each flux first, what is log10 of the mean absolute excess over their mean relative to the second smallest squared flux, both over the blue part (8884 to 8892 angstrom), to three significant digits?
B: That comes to -1.16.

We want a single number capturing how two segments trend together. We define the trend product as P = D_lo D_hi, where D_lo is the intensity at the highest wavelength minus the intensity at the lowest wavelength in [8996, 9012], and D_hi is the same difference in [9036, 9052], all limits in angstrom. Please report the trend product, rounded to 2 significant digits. -0.0011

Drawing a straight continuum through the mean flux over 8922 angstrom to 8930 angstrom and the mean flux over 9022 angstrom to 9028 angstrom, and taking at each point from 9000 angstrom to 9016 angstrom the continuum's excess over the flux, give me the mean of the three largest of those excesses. 0.079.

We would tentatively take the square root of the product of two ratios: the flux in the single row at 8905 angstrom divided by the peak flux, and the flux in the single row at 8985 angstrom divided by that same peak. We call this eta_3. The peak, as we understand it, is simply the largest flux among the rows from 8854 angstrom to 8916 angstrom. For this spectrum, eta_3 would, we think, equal 0.920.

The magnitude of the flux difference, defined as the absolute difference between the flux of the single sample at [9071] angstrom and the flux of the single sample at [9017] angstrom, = 0.088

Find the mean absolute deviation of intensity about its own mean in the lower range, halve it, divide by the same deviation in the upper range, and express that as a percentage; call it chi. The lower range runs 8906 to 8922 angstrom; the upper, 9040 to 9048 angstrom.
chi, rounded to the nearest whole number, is 631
